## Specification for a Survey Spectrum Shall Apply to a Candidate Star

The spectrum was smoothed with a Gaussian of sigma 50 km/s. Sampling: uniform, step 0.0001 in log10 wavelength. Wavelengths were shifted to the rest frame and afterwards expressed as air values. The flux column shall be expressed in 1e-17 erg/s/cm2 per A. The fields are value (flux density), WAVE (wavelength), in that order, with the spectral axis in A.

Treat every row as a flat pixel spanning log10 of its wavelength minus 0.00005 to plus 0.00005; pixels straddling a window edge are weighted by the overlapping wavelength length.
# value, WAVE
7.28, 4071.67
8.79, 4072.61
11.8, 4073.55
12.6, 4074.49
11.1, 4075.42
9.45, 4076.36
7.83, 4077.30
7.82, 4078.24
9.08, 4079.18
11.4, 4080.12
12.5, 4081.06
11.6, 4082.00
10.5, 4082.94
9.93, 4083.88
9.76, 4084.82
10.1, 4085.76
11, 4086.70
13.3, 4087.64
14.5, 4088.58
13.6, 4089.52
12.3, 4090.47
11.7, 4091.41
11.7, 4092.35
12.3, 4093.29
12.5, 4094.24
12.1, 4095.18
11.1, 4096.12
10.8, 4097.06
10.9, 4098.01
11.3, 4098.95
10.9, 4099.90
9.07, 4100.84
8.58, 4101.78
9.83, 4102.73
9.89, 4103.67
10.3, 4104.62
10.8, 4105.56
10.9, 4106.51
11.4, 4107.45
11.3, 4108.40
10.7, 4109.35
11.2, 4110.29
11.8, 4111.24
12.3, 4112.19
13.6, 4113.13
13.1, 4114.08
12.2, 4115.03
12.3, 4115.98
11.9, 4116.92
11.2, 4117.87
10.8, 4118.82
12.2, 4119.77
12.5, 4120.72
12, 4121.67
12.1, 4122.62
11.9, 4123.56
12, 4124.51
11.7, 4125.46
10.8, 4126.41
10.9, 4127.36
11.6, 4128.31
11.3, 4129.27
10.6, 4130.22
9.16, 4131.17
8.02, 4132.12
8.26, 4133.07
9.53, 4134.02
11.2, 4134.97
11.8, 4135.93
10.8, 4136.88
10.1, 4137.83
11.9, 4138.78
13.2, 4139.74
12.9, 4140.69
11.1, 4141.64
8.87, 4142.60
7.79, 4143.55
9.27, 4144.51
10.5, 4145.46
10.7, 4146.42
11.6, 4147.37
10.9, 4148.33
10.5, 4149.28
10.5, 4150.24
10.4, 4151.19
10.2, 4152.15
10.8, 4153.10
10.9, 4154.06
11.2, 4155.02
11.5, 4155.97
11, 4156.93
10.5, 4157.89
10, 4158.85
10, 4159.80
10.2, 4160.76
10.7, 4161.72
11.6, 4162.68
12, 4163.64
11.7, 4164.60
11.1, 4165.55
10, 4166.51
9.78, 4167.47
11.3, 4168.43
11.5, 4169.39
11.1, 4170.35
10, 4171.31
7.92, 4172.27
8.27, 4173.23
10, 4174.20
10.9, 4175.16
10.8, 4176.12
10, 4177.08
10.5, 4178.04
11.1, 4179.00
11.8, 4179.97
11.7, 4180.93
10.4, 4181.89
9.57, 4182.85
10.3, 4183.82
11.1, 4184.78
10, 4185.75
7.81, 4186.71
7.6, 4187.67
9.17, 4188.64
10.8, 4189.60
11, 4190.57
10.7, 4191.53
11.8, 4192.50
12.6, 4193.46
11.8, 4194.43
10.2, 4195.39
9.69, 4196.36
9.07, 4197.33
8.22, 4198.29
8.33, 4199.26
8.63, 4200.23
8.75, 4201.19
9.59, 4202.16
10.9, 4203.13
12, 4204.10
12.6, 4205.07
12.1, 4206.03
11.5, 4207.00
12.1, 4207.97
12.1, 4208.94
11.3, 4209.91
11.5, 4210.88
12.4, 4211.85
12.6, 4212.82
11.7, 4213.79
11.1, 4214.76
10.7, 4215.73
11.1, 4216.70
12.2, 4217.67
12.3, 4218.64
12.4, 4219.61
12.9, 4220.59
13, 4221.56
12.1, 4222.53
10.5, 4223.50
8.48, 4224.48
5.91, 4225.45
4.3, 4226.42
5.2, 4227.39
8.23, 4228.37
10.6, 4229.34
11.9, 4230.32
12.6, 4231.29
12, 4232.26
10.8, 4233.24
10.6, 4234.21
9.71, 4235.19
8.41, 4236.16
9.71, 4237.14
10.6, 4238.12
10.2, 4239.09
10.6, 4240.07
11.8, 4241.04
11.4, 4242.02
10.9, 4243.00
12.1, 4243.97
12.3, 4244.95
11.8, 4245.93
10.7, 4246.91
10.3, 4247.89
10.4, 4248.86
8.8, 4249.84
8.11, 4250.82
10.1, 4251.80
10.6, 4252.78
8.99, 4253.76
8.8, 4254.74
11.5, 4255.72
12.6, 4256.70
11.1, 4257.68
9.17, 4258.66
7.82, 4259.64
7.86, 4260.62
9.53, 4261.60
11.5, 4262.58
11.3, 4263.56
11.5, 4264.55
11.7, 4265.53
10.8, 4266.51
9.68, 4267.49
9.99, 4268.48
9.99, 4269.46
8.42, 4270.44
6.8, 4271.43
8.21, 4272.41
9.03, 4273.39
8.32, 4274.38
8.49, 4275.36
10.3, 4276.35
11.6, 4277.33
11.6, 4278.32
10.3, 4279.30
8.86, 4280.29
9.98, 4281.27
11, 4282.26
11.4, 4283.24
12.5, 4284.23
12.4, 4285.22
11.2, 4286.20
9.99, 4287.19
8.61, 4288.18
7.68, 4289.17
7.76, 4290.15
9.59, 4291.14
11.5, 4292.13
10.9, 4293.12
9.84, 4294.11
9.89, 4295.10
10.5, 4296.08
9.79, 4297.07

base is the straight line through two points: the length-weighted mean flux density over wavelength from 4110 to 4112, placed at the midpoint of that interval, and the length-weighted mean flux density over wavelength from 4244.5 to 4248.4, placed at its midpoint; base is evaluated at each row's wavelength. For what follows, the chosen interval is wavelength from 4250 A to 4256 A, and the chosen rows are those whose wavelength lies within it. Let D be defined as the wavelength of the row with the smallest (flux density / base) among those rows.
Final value 4250.82 A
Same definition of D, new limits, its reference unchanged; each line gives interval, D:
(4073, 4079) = 4078.24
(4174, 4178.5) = 4174.20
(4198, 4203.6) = 4198.29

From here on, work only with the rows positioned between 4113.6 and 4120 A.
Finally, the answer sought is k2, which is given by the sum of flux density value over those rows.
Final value 84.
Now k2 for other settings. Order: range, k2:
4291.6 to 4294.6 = 32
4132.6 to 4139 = 74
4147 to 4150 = 33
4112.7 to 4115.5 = 39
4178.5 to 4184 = 65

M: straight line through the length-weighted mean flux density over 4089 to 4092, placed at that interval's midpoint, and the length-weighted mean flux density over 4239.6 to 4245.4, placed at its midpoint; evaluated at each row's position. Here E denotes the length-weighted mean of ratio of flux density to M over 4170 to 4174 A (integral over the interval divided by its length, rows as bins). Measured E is 0.78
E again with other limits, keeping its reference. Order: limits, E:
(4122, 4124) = 0.98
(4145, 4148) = 0.90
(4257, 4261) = 0.81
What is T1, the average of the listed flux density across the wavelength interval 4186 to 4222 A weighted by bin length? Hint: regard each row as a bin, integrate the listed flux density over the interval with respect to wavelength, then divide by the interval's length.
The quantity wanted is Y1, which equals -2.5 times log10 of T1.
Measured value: -2.60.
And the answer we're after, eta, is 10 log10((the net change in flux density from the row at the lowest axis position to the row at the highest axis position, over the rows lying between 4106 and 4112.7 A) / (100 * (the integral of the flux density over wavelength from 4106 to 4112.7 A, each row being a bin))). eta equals -37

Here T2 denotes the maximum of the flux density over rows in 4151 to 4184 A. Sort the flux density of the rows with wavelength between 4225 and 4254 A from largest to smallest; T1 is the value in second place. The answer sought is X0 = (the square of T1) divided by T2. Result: 12.6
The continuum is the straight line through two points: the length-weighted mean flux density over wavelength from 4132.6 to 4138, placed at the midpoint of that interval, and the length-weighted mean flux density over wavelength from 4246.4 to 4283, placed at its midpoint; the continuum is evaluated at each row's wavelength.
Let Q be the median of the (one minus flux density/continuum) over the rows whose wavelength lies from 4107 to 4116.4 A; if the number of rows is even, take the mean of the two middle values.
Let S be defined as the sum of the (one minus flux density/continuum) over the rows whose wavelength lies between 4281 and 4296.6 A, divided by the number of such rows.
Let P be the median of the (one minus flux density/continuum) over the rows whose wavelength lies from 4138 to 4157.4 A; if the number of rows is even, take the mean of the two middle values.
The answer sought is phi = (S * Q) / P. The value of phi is -0.13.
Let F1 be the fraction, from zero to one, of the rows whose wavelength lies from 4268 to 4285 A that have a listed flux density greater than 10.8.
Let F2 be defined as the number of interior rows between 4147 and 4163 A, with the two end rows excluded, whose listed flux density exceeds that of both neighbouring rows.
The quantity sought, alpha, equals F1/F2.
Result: 0.29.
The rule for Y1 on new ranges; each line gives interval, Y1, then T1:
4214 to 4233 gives -2.54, 10.4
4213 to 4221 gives -2.68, 11.8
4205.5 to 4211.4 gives -2.68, 11.8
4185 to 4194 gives -2.52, 10.2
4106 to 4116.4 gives -2.69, 11.9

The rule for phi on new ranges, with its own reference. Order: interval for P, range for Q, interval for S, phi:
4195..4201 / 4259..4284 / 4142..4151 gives 0.00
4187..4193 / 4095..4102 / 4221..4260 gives -0.01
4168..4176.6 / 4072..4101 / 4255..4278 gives 0.00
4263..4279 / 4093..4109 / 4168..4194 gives -0.09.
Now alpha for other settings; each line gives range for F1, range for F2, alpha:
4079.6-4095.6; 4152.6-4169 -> 0.38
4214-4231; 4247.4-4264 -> 0.13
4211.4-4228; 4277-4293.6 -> 0.32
